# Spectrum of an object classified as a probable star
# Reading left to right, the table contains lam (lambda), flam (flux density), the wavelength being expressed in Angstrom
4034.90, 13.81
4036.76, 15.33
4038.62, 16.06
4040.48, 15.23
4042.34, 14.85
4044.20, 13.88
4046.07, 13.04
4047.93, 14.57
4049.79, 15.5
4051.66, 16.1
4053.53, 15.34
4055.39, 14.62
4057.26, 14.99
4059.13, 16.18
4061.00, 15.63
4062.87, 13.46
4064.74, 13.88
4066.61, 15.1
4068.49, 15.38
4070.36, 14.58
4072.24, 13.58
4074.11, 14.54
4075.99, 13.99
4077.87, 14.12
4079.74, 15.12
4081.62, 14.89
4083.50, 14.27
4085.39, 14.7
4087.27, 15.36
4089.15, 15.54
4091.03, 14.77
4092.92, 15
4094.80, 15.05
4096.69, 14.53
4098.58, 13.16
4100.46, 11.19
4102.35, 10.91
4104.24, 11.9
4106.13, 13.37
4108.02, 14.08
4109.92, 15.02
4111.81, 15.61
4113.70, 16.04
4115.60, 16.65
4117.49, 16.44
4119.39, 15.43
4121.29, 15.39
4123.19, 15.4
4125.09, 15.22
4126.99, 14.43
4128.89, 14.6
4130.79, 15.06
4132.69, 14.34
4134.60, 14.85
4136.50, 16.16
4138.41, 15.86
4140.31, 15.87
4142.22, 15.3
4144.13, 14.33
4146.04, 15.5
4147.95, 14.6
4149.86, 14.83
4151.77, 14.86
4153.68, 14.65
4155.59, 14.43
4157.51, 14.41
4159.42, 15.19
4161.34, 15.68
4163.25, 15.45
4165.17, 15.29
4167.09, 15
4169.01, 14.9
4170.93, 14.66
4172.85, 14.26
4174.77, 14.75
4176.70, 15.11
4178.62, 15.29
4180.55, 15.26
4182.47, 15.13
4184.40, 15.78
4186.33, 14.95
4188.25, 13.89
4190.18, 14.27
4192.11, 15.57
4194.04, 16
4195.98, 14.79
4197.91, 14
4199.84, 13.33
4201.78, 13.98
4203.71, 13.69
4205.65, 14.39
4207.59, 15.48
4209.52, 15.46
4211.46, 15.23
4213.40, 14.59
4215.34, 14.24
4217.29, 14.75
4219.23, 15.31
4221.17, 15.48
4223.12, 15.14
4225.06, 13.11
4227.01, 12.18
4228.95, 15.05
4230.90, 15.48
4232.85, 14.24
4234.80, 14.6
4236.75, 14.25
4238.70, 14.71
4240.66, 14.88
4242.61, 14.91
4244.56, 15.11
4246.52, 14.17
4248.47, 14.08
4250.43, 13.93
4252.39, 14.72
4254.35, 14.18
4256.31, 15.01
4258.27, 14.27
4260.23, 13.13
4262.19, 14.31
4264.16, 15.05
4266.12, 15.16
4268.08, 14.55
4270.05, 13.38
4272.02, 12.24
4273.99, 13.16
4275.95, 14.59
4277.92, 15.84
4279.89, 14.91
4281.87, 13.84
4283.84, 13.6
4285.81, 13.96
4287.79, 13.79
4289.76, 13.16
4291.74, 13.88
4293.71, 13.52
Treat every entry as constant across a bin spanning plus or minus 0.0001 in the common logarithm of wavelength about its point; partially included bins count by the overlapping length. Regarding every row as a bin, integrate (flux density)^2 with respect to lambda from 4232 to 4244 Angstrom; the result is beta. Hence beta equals 2566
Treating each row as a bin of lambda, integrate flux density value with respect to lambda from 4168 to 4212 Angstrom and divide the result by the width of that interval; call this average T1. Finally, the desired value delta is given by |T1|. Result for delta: 14.8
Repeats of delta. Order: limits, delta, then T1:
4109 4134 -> 15.3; 15.35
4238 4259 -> 14.5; 14.54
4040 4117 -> 14.5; 14.54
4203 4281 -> 14.5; 14.47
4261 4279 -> 14.2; 14.25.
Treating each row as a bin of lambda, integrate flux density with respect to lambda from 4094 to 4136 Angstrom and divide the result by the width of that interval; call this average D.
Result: 14.5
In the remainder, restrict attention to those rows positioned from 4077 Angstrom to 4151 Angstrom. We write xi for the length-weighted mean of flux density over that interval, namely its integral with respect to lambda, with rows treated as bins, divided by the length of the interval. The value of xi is 14.7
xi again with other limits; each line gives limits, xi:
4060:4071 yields 14.7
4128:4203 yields 14.9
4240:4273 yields 14.3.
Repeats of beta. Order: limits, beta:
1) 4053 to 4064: 2486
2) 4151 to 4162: 2428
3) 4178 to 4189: 2501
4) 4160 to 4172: 2758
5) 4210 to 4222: 2683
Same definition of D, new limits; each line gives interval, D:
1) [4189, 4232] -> 14.6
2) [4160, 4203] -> 14.9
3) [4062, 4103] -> 14.3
